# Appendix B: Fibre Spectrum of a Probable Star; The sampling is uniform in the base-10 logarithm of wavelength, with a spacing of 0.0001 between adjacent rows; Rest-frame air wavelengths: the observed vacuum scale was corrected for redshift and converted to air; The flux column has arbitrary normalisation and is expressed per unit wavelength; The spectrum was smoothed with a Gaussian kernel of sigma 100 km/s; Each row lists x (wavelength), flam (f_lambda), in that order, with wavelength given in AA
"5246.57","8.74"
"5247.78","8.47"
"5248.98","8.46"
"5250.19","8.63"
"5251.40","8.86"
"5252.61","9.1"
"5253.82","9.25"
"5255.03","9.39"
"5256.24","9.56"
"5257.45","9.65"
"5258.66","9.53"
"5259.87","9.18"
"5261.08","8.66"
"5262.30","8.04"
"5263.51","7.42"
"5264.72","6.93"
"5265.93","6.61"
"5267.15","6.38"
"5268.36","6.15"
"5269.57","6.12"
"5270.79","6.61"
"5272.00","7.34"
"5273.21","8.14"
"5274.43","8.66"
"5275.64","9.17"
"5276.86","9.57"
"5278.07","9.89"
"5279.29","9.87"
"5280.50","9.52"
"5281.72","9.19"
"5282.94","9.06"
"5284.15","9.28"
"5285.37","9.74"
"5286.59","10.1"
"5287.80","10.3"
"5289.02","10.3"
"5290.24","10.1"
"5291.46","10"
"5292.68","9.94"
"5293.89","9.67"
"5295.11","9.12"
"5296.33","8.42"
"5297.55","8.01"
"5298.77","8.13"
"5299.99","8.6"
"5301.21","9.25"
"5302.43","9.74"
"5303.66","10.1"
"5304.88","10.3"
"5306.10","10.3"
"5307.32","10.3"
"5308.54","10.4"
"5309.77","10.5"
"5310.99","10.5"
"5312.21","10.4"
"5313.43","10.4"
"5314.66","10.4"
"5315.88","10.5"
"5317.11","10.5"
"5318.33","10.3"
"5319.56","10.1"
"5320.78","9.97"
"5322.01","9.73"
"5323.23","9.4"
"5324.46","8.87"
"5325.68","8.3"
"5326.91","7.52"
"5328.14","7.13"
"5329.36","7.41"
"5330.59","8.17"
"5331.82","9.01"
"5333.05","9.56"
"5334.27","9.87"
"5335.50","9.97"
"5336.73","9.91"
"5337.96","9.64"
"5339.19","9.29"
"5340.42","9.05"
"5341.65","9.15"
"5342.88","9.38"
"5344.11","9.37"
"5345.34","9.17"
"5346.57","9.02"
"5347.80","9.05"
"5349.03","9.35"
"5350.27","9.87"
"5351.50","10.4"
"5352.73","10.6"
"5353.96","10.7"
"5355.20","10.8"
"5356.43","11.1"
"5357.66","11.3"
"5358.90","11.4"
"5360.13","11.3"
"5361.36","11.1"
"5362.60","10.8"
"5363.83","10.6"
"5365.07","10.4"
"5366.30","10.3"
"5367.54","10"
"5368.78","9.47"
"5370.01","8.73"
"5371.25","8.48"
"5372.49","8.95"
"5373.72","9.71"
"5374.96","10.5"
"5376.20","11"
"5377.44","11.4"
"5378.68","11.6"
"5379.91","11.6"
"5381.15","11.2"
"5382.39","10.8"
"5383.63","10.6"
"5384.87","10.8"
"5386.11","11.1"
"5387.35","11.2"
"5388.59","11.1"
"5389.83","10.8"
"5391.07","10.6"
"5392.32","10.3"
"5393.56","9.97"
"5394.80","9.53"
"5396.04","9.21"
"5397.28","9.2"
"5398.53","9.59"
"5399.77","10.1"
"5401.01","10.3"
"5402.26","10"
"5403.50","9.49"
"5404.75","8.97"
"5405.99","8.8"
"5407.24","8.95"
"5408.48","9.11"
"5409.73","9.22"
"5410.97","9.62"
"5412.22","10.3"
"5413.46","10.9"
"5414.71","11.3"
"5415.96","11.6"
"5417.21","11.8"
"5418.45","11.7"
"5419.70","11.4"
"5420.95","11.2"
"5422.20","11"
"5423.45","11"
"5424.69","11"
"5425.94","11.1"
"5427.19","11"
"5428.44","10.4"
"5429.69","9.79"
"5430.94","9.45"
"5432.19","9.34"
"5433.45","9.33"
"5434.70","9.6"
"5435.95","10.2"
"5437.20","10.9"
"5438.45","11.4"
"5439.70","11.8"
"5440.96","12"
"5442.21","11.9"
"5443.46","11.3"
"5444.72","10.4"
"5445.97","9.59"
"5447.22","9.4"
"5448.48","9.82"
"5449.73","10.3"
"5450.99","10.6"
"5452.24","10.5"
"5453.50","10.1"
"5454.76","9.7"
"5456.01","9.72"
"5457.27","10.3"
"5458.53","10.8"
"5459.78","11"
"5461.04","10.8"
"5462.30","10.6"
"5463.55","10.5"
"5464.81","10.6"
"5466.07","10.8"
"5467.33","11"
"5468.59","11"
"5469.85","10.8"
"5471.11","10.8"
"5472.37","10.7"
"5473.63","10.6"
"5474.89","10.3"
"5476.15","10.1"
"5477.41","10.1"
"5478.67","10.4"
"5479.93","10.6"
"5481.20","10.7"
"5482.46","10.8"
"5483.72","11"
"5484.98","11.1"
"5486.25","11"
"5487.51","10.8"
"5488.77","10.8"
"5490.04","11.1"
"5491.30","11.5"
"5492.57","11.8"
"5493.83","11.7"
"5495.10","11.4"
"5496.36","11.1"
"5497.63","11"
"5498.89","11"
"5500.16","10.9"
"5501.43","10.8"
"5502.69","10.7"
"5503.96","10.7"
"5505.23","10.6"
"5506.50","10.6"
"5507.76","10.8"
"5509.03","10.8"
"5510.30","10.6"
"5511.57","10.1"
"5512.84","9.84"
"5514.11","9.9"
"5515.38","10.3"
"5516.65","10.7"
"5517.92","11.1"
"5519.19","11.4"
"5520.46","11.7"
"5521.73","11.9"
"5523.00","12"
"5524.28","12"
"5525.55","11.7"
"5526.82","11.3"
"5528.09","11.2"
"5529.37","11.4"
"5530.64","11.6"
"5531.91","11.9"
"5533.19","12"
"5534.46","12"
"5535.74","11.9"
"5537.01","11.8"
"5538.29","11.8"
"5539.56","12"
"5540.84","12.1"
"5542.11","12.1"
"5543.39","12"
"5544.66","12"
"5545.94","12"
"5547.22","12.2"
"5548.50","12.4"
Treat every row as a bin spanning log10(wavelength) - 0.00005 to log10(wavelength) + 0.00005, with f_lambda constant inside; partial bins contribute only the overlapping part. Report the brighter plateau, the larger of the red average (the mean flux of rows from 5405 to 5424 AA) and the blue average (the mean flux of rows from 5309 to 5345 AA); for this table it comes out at 10.5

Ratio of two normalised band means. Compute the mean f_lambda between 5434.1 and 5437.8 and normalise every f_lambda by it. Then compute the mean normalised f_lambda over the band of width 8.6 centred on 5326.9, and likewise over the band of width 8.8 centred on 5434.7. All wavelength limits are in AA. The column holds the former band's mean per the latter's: 0.81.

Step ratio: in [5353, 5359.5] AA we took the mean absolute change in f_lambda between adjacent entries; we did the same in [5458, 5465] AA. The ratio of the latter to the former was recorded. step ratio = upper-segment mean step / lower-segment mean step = 0.91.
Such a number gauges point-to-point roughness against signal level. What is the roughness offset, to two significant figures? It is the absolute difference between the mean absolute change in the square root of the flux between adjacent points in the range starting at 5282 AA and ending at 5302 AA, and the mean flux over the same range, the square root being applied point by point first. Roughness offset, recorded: 9.3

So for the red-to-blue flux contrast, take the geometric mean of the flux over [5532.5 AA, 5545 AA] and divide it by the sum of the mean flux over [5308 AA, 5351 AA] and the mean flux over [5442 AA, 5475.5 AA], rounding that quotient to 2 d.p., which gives 0.60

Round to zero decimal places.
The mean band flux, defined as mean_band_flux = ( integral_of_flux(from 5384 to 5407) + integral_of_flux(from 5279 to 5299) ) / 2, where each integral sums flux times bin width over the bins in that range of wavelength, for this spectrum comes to 210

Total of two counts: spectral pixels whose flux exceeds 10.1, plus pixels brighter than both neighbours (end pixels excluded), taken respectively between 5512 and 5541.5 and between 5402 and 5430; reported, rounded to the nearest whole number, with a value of 23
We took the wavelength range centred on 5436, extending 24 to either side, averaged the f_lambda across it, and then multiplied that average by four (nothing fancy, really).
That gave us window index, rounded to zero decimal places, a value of 43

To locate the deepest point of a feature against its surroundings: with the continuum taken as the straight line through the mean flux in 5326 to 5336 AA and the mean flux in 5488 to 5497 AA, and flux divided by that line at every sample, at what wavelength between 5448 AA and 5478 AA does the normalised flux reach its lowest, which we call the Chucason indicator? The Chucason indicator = 5454.76 AA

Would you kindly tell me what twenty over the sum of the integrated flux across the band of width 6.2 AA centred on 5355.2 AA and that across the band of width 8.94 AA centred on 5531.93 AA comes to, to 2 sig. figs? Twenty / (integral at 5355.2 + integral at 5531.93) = 0.12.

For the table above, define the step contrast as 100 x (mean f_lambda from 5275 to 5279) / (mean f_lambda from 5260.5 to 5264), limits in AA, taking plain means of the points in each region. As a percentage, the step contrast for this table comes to 119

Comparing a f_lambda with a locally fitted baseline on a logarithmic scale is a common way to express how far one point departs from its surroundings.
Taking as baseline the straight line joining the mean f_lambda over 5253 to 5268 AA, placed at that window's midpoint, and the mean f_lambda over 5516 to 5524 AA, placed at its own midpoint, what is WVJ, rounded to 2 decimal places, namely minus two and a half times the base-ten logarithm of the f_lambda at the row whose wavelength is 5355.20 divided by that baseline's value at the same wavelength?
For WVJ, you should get -0.14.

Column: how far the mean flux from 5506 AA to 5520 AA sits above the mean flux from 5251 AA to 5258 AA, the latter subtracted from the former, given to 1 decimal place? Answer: 1.3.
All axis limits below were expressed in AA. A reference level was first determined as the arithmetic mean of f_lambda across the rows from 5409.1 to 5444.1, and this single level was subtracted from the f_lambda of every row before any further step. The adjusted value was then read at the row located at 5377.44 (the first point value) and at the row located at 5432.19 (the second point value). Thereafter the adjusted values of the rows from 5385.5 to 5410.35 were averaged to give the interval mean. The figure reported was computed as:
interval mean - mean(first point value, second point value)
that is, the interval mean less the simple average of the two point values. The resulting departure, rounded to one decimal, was -0.5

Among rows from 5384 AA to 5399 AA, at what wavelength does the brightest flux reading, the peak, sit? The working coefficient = 5387.35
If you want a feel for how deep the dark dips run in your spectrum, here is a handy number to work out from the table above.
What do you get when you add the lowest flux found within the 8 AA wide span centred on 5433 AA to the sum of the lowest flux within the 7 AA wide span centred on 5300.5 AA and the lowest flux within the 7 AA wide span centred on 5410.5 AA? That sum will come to 26.3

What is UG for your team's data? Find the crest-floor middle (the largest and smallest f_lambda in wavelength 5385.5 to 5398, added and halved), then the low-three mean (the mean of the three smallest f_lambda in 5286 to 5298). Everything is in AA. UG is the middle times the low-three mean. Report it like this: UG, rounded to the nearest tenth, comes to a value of 86.9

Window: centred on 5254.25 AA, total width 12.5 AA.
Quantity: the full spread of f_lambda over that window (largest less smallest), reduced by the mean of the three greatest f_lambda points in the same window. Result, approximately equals -8.4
